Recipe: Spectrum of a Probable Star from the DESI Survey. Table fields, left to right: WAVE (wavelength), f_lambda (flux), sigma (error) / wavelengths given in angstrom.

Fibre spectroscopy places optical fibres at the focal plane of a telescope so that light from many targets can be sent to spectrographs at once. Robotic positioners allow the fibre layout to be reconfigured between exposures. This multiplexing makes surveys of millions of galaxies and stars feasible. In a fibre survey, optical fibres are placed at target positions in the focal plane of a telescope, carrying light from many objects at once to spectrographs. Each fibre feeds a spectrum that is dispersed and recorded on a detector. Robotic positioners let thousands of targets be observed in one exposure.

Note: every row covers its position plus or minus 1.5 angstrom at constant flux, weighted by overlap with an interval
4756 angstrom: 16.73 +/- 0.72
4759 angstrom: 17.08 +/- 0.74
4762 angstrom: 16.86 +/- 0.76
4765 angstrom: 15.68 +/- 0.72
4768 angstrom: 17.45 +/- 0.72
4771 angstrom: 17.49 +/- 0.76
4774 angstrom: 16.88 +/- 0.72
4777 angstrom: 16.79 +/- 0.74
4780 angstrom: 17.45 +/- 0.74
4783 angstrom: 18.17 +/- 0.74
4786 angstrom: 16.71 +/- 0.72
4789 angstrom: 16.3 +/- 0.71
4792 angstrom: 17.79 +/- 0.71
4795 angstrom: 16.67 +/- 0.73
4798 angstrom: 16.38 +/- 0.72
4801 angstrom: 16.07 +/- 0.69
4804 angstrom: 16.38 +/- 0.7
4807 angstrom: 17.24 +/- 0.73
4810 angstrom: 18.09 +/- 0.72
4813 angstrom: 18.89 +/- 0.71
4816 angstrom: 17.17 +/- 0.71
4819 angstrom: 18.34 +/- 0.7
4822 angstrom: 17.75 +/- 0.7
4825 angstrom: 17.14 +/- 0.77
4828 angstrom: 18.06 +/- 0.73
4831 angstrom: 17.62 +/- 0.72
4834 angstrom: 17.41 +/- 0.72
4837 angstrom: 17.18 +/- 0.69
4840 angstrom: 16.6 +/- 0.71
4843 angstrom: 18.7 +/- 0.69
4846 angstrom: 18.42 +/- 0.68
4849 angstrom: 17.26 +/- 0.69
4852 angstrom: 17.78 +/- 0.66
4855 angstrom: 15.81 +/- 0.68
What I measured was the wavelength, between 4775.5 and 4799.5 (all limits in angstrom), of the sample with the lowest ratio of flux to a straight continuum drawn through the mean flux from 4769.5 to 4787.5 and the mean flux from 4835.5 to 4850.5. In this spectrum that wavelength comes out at 4789 angstrom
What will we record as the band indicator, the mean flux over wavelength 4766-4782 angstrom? 17.2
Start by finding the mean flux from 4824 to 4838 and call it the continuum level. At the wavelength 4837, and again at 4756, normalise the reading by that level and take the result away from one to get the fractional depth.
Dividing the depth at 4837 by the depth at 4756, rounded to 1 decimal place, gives 0.4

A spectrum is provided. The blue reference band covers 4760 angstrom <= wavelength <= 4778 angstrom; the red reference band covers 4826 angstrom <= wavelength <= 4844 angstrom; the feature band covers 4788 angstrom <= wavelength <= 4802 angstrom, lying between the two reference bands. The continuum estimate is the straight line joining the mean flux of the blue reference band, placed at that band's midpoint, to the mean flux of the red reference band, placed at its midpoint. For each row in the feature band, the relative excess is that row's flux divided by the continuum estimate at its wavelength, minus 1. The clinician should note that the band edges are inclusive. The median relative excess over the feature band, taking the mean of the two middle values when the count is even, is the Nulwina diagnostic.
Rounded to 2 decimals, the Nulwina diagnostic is -0.05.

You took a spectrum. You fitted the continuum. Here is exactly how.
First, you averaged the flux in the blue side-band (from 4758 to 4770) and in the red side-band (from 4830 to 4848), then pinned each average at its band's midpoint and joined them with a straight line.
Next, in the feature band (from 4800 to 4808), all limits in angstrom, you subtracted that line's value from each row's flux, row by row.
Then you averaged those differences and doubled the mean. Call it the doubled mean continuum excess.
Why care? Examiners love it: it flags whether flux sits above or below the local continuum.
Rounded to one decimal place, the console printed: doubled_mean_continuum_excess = -1.4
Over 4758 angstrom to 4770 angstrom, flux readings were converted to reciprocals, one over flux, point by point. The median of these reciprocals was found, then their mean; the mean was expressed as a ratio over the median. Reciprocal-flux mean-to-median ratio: 1.01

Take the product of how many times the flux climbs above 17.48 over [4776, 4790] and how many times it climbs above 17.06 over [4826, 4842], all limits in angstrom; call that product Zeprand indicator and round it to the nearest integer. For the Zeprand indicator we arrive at 4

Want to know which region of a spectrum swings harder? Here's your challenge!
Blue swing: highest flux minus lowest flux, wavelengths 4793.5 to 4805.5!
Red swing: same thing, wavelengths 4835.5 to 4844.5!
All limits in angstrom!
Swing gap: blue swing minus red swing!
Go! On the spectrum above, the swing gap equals -1.5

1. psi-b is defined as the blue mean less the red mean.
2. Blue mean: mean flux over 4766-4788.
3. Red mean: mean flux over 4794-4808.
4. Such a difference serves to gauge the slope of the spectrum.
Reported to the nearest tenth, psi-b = 0.7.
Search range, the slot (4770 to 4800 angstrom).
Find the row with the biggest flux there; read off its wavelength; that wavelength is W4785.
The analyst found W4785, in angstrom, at 4783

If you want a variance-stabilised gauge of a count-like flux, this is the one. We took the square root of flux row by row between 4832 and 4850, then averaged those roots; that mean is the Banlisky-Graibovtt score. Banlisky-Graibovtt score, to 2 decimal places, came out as 4.19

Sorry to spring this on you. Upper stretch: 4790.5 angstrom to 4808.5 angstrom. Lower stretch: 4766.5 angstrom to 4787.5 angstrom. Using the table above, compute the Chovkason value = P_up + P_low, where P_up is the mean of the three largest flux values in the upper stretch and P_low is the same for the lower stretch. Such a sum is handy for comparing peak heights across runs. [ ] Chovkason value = 34.9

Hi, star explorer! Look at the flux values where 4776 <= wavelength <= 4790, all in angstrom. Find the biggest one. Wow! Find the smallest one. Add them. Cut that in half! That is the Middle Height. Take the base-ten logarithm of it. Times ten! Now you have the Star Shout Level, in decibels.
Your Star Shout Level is 12.4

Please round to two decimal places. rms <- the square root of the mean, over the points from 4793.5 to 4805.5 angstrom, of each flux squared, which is 16.38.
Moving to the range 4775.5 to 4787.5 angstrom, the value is 17.29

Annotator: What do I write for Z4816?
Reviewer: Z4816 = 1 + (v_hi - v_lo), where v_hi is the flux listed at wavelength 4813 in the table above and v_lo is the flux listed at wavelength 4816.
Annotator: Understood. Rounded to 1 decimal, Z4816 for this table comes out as 2.7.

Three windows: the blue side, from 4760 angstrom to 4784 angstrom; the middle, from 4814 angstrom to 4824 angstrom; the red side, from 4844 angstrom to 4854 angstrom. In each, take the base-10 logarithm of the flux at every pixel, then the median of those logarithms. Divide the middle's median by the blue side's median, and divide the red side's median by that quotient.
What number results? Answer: 1.235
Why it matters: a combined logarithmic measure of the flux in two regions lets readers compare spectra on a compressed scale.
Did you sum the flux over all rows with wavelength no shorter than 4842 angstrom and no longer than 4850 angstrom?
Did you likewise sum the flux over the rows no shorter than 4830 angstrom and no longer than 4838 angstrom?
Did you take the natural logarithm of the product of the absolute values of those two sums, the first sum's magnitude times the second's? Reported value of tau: 7.95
